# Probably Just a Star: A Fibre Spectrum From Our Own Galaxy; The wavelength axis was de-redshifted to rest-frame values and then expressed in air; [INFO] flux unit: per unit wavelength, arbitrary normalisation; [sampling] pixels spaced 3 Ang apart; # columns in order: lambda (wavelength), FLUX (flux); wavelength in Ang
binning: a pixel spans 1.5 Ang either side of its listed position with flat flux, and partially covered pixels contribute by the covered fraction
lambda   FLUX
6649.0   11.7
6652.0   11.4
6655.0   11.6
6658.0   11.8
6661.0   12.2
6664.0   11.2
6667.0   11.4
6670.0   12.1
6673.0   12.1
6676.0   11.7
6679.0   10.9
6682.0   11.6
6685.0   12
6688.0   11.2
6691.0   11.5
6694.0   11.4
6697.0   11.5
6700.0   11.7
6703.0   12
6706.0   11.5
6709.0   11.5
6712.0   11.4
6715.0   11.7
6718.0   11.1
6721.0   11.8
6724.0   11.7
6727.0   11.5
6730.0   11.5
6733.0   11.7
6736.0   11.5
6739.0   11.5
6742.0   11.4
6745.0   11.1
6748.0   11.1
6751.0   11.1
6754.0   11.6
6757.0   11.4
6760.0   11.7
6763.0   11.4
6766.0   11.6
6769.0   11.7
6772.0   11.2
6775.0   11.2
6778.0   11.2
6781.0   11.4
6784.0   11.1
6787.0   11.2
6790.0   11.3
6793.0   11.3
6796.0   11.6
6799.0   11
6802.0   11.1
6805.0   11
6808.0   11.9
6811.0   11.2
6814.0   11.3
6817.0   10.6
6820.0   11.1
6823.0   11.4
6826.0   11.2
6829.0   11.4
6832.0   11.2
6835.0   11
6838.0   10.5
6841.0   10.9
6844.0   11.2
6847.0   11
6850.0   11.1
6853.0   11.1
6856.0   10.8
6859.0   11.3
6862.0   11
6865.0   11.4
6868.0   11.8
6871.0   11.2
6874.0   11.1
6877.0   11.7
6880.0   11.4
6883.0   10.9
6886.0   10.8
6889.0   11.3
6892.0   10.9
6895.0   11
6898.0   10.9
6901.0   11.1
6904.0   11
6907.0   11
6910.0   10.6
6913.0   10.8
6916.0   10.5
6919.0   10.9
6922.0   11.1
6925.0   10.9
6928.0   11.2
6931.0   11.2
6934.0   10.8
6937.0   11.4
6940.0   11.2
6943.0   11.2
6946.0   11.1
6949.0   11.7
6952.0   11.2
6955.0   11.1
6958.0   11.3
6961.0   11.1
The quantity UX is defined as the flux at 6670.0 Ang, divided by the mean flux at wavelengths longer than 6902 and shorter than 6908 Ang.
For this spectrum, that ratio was 1.10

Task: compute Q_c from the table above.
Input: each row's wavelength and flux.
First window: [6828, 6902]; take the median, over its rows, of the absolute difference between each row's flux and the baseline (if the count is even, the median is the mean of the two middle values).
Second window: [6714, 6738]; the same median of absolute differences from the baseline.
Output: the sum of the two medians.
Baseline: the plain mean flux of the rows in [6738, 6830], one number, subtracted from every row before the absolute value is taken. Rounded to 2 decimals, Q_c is 0.60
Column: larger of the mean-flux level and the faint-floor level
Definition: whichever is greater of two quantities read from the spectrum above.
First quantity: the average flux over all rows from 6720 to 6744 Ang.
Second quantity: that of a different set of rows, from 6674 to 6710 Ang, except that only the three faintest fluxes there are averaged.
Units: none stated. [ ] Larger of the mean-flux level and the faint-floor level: 11.6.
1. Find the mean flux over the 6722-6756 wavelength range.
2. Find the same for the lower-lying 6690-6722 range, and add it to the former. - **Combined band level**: 23.0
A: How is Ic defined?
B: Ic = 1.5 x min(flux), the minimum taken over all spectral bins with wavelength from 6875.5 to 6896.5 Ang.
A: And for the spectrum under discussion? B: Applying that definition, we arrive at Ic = 16.2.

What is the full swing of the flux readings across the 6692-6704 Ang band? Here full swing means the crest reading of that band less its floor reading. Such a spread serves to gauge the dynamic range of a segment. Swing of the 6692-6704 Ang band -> 0.60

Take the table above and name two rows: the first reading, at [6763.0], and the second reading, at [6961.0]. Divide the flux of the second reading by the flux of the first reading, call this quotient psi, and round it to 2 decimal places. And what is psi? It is 0.97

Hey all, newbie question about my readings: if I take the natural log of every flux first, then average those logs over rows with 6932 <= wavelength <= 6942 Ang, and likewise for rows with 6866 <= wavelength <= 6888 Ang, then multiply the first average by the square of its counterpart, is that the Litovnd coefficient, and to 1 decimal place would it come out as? 14.1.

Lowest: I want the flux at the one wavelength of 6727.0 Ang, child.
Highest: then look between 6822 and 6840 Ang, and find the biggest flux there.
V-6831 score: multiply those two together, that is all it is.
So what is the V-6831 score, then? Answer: 131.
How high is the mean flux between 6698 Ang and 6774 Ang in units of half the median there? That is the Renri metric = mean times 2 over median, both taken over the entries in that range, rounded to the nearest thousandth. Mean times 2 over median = 1.999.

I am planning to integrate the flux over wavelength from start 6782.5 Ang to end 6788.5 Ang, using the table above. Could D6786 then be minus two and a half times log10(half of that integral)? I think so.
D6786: -3.8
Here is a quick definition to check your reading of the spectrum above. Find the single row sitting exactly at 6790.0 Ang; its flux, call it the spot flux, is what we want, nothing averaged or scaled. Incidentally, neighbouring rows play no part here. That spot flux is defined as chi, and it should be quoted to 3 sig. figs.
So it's 11.3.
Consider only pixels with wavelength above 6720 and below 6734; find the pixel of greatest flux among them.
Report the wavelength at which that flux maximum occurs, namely 6721.0 Ang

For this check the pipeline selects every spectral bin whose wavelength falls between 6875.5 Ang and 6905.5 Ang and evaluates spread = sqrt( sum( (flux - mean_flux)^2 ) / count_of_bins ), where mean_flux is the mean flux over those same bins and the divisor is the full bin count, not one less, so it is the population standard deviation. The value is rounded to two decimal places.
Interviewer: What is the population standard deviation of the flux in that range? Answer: 0.27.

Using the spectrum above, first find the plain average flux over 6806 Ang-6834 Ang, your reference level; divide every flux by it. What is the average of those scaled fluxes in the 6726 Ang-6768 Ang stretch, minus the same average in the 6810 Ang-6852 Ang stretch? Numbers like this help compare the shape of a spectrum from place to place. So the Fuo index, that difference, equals 0.032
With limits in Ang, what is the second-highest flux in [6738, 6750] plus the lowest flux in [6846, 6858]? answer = 22.20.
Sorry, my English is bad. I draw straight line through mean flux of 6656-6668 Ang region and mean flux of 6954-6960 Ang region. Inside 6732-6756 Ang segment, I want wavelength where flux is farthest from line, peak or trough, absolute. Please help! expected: 6745.0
